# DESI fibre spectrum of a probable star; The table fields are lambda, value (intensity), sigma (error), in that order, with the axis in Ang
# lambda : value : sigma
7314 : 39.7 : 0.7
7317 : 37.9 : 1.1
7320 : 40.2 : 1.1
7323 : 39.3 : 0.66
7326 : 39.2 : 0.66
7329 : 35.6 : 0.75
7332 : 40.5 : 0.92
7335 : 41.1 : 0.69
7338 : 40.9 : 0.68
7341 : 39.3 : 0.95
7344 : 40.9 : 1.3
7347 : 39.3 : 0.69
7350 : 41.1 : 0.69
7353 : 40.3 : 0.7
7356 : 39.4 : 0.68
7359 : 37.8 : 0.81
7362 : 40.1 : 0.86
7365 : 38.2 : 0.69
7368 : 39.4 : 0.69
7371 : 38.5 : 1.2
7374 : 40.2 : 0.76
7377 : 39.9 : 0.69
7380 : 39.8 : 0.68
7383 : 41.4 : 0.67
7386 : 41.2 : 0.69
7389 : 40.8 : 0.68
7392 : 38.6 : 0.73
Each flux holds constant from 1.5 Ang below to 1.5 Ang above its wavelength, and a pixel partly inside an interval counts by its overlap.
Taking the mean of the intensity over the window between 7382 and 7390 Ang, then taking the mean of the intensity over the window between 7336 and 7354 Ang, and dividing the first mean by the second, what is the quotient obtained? 1.02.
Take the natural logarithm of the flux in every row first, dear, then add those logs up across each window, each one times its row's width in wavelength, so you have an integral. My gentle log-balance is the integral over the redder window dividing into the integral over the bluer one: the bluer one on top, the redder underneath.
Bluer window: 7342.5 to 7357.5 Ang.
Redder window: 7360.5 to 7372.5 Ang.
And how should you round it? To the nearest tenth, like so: 1.3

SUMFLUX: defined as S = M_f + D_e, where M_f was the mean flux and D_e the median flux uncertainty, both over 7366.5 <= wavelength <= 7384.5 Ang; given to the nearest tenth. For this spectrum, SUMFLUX 40.6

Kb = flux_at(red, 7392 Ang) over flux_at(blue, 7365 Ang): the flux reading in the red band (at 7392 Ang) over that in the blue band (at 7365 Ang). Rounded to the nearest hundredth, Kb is 1.01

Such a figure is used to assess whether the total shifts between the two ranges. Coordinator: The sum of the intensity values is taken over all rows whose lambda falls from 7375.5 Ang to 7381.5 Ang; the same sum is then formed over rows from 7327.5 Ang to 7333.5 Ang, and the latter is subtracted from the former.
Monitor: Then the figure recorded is 3.6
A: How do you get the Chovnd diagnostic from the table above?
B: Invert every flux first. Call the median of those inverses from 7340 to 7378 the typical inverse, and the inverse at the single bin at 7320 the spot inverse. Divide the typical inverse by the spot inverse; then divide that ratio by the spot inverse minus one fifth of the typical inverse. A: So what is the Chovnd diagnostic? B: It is 51.5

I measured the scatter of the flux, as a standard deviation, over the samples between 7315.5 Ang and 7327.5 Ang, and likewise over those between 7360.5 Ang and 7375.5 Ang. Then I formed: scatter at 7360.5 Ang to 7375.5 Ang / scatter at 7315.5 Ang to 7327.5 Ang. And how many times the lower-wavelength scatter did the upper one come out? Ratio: 1.0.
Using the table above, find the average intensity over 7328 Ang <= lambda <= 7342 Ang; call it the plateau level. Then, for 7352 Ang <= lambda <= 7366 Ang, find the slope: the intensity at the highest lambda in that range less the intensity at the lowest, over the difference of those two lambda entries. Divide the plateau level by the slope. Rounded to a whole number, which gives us -226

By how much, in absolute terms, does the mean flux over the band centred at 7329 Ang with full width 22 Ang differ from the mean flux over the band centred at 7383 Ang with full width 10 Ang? 1.3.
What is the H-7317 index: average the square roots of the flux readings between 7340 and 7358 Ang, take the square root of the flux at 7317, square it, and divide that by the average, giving 5.99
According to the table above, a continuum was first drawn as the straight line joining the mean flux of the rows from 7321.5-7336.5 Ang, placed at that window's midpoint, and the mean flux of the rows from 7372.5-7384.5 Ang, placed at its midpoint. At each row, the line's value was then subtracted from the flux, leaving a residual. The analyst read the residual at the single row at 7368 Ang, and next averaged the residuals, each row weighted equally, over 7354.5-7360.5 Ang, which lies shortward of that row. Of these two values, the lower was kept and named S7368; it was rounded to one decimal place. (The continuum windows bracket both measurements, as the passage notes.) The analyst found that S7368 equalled -1.2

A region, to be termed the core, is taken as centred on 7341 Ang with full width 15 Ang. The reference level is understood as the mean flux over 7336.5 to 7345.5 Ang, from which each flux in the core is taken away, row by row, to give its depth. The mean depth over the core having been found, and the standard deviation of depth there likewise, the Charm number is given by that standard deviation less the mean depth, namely 0.8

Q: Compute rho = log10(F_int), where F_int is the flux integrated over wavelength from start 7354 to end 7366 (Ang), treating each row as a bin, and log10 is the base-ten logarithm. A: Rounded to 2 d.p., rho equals 2.67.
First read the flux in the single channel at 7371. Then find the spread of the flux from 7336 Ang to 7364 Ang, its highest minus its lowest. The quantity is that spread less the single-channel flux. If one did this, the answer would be -35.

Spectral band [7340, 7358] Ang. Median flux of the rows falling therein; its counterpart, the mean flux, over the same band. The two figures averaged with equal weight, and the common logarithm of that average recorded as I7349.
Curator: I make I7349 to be 1.60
